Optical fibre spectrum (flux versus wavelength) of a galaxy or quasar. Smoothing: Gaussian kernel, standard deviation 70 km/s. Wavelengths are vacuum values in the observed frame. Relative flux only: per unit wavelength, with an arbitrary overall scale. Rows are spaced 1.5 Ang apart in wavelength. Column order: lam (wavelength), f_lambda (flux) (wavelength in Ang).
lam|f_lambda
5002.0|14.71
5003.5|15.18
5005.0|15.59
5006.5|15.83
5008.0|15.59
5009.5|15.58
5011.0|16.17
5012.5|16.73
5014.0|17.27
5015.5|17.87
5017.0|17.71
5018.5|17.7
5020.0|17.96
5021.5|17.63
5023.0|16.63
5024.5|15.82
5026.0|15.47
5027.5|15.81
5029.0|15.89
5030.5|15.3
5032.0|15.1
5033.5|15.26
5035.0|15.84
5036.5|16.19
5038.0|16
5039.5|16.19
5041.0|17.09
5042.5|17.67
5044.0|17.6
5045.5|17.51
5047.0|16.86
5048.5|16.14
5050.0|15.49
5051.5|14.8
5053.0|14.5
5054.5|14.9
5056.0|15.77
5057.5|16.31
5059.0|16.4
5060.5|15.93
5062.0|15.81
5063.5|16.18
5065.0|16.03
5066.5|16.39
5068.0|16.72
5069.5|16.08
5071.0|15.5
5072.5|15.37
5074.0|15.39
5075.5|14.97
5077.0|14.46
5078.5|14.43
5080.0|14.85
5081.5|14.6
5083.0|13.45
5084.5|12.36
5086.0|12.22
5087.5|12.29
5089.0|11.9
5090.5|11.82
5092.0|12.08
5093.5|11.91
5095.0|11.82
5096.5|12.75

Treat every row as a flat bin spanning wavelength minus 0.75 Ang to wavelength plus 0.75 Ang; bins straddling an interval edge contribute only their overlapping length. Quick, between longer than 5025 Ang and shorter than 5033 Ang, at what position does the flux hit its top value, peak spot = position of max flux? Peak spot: 5029.0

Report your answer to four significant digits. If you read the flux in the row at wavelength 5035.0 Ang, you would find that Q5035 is 15.84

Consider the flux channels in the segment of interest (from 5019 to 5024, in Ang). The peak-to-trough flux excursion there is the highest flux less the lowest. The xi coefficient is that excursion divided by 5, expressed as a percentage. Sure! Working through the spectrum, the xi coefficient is 27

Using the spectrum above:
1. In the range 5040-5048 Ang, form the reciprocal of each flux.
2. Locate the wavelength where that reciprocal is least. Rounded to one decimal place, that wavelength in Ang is 5042.5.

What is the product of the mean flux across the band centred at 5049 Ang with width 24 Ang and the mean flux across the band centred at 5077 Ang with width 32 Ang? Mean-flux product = 234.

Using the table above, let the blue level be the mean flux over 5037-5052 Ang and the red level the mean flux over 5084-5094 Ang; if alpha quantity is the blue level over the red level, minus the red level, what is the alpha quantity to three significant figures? -10.7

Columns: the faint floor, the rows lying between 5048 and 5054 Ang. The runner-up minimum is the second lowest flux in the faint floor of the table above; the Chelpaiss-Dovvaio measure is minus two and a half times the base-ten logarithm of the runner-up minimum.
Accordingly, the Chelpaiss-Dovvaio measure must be -2.93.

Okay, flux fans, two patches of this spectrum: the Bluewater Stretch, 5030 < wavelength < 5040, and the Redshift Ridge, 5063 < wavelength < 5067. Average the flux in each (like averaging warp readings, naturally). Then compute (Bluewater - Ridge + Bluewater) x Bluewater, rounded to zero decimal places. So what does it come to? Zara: 239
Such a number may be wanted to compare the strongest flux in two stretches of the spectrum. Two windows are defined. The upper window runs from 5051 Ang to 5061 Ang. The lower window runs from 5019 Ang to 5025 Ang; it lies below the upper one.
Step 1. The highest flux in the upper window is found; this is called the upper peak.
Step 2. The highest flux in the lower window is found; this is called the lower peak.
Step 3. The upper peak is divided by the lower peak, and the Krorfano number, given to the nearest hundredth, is 0.91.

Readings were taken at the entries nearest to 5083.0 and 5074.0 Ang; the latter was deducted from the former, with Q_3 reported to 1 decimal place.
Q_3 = -1.9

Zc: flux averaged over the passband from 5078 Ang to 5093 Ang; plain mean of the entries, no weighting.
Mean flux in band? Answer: 13.0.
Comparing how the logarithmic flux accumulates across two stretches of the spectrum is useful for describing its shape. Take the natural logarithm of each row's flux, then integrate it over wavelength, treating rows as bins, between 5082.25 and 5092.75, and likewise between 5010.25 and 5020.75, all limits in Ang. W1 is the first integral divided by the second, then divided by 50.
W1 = 0.0176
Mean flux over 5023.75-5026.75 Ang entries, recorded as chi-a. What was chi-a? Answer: 15.6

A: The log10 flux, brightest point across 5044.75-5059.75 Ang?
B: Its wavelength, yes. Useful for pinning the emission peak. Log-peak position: 5045.5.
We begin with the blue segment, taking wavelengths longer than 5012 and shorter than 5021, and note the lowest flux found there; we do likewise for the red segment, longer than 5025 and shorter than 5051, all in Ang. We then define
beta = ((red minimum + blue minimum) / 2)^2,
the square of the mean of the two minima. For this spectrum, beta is 253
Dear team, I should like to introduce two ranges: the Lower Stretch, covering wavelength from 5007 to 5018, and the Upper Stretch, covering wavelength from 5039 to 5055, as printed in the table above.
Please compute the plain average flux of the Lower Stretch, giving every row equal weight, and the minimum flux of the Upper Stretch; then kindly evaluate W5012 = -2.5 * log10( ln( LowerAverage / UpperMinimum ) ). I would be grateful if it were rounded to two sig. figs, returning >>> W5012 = 2.1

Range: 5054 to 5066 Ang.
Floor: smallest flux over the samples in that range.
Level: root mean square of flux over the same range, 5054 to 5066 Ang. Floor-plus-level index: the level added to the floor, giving 30.8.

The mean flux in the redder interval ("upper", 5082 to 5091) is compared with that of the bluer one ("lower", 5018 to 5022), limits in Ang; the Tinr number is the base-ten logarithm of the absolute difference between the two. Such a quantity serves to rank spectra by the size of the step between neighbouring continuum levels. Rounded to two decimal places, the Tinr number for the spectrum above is 0.73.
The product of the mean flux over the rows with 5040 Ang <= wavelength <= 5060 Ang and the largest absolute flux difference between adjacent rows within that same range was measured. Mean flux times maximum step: 14.1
